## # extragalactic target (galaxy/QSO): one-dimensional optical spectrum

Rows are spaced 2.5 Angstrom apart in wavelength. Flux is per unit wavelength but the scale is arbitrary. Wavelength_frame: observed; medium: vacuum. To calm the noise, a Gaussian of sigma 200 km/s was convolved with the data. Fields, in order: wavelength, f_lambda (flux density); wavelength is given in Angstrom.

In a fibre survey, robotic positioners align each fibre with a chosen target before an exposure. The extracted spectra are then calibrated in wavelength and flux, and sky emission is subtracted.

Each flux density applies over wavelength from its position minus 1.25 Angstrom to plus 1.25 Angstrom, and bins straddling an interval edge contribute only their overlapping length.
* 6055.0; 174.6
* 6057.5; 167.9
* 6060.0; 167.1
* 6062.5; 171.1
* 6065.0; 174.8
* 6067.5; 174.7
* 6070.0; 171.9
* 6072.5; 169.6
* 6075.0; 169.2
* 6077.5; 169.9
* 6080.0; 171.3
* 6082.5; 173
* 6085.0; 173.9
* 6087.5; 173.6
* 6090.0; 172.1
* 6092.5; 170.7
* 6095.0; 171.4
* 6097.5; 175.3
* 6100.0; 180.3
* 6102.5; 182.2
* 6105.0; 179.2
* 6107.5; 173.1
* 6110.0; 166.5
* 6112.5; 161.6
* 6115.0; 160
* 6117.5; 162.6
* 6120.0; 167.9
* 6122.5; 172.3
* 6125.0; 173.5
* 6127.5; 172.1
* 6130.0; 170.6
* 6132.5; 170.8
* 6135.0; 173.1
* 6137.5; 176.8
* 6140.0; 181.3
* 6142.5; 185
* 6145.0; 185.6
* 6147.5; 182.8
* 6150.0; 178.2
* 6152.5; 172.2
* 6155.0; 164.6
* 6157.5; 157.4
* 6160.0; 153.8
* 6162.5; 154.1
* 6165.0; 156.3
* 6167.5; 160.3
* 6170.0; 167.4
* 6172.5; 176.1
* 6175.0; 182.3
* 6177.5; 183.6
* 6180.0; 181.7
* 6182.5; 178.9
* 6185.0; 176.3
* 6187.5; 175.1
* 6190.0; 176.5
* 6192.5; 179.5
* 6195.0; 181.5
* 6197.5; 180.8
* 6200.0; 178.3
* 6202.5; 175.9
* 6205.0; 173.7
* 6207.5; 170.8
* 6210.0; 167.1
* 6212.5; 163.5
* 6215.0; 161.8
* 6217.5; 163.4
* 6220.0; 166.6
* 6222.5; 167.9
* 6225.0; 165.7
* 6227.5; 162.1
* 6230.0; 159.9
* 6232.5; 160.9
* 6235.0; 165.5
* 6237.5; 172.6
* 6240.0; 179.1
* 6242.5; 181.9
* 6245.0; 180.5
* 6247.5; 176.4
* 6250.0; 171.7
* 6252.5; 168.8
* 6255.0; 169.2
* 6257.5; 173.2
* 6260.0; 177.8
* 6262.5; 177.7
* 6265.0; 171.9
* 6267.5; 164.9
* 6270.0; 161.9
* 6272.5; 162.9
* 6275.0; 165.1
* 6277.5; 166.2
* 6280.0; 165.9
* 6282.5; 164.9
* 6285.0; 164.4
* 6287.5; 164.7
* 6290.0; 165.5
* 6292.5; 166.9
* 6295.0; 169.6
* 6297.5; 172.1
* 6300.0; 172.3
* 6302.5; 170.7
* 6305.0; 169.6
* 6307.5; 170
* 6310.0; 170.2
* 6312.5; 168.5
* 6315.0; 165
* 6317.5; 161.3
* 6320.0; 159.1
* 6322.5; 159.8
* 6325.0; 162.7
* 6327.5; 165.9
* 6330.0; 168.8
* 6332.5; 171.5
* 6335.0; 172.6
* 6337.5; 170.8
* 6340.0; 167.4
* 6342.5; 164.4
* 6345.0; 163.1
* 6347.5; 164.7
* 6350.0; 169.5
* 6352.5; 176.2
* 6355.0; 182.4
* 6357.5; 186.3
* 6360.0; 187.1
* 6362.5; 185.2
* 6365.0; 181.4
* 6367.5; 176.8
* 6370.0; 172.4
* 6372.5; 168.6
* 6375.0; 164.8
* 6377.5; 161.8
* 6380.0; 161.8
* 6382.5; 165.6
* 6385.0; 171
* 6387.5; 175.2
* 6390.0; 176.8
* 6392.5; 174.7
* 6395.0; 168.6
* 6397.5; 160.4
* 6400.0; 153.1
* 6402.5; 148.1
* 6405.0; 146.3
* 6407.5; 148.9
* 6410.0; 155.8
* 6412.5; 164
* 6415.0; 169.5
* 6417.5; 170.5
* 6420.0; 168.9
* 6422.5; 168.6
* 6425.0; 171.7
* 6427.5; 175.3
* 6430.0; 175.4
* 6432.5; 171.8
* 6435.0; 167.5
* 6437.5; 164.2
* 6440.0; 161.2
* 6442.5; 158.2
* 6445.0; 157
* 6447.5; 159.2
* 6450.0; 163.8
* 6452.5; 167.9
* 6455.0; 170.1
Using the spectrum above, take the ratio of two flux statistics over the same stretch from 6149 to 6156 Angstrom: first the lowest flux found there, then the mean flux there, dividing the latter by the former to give 1.04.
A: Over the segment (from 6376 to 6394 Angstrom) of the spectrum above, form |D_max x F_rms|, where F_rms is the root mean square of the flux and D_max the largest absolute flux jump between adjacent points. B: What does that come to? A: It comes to 916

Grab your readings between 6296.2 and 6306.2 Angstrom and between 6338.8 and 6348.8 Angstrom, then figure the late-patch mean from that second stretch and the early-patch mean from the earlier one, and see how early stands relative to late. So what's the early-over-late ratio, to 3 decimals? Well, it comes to 1.038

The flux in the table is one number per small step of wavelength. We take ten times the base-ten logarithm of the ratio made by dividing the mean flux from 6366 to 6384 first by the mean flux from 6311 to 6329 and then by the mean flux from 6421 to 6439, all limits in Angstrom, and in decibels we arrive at -22.2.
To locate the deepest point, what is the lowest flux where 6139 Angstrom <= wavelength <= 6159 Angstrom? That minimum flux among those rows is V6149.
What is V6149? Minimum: 157.4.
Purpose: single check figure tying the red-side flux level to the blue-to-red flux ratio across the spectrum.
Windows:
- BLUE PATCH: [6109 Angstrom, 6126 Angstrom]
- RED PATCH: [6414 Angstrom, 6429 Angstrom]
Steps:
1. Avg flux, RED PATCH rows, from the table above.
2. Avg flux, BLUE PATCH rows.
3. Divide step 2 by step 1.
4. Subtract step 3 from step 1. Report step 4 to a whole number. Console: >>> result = 170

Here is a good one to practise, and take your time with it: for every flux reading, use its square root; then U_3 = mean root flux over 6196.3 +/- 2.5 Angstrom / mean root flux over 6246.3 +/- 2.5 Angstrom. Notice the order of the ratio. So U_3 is 1.008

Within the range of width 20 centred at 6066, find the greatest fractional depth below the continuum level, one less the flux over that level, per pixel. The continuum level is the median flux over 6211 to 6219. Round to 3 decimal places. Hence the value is -0.023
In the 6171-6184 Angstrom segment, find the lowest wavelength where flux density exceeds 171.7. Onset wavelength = 6172.5 Angstrom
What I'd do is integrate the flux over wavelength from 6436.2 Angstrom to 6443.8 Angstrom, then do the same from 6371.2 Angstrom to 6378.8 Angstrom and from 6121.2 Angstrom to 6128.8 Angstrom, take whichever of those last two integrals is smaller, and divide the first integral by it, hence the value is 0.98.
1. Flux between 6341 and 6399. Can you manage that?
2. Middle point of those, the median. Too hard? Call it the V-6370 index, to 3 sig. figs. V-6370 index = 171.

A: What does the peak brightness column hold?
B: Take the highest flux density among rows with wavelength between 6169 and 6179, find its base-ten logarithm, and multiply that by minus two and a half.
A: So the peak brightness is -5.66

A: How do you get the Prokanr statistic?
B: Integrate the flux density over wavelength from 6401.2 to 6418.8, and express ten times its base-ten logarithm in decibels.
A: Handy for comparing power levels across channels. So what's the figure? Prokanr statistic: 34.4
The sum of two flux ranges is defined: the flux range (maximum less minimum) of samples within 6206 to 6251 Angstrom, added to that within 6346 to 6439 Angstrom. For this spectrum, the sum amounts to 63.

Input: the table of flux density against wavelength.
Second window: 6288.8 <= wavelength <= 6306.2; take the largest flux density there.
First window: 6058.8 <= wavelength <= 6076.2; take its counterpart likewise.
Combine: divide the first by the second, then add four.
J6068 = 5.01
